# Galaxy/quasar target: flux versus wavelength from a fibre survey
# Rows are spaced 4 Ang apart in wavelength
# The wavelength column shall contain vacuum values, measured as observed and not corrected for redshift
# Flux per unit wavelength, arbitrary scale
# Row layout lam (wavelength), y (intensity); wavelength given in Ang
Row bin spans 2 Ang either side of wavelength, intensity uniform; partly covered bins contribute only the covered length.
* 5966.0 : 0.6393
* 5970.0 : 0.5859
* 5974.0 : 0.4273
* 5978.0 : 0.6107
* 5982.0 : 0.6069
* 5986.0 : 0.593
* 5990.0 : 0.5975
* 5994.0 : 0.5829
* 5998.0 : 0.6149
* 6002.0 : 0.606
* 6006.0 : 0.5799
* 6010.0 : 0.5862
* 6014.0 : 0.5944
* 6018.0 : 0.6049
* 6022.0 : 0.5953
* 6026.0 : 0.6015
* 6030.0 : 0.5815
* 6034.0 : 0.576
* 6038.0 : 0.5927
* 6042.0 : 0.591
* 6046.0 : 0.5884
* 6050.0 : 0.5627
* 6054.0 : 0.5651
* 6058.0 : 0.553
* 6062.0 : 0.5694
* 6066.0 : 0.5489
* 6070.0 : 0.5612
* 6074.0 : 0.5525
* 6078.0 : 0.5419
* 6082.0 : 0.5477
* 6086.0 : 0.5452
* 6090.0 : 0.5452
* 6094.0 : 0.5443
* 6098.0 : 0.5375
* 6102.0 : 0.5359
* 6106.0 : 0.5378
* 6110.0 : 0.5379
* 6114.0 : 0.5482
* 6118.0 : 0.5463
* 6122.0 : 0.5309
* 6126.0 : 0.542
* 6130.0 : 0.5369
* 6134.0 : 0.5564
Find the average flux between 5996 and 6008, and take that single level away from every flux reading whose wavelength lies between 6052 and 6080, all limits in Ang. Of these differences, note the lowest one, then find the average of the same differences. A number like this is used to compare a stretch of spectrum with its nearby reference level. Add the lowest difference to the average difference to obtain -0.103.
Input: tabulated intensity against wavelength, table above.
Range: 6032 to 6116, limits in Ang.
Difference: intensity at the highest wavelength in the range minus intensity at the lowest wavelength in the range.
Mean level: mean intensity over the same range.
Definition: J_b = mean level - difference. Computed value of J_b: 0.584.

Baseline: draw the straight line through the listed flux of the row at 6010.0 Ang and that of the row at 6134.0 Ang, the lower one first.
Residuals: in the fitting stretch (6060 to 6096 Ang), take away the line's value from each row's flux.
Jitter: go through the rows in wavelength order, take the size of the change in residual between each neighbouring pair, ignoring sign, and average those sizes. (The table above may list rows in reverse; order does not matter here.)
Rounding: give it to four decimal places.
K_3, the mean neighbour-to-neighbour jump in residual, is 0.0074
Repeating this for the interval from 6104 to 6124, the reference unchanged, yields 0.0069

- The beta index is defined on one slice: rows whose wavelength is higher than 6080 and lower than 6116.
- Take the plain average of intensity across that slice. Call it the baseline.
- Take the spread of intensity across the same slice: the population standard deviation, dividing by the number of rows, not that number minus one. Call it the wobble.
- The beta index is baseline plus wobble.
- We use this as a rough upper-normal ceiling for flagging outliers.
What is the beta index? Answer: 0.55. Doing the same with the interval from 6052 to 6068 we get 0.57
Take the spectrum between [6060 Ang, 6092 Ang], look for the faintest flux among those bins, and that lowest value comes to 0.5419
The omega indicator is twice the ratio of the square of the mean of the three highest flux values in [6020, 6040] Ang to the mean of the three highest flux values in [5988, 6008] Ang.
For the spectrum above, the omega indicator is 1.17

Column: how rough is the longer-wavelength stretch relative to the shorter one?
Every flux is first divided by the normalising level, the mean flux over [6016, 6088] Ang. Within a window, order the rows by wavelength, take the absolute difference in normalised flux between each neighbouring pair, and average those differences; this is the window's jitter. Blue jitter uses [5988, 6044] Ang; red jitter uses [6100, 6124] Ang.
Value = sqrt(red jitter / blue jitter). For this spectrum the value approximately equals 0.68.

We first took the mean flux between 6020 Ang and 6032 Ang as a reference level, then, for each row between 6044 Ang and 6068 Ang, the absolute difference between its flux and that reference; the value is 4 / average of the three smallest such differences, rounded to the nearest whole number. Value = 217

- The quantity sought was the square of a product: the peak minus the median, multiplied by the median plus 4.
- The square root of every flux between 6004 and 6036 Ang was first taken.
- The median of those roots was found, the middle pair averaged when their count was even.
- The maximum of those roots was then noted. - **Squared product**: 0.0020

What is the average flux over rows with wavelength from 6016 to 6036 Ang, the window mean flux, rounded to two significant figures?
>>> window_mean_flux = 0.59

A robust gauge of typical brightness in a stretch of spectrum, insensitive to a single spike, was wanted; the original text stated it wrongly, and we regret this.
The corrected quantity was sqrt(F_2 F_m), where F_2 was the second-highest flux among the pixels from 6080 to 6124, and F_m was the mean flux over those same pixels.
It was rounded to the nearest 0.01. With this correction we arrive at 0.54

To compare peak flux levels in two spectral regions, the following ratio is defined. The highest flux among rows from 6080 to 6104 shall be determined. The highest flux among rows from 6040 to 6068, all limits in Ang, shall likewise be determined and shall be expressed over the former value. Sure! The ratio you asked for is 1.08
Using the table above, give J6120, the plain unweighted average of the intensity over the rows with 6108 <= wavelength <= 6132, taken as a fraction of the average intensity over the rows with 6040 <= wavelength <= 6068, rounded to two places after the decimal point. 0.95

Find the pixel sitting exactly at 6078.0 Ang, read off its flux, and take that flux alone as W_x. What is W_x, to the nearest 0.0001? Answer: 0.5419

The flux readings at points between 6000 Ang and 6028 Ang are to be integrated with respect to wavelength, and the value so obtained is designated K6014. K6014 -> 16.7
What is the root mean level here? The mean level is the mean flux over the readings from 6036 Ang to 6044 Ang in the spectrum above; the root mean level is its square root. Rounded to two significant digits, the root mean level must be 0.77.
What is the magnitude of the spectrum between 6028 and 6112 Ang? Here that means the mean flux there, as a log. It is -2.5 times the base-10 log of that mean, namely 0.63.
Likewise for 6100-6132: 0.67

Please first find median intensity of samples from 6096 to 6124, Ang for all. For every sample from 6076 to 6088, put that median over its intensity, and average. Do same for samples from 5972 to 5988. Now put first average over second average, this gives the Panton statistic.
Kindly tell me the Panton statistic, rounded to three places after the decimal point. 1.004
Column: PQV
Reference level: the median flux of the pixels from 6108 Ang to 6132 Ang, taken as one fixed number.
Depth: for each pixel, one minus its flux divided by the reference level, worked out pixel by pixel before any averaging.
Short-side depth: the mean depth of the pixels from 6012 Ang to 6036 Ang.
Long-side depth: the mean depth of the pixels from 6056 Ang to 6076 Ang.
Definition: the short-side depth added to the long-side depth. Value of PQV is -0.13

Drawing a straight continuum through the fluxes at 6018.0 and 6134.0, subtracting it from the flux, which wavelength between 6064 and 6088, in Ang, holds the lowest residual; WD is 6078.0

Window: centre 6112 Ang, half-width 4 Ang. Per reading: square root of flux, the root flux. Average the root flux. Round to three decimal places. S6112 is 0.737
